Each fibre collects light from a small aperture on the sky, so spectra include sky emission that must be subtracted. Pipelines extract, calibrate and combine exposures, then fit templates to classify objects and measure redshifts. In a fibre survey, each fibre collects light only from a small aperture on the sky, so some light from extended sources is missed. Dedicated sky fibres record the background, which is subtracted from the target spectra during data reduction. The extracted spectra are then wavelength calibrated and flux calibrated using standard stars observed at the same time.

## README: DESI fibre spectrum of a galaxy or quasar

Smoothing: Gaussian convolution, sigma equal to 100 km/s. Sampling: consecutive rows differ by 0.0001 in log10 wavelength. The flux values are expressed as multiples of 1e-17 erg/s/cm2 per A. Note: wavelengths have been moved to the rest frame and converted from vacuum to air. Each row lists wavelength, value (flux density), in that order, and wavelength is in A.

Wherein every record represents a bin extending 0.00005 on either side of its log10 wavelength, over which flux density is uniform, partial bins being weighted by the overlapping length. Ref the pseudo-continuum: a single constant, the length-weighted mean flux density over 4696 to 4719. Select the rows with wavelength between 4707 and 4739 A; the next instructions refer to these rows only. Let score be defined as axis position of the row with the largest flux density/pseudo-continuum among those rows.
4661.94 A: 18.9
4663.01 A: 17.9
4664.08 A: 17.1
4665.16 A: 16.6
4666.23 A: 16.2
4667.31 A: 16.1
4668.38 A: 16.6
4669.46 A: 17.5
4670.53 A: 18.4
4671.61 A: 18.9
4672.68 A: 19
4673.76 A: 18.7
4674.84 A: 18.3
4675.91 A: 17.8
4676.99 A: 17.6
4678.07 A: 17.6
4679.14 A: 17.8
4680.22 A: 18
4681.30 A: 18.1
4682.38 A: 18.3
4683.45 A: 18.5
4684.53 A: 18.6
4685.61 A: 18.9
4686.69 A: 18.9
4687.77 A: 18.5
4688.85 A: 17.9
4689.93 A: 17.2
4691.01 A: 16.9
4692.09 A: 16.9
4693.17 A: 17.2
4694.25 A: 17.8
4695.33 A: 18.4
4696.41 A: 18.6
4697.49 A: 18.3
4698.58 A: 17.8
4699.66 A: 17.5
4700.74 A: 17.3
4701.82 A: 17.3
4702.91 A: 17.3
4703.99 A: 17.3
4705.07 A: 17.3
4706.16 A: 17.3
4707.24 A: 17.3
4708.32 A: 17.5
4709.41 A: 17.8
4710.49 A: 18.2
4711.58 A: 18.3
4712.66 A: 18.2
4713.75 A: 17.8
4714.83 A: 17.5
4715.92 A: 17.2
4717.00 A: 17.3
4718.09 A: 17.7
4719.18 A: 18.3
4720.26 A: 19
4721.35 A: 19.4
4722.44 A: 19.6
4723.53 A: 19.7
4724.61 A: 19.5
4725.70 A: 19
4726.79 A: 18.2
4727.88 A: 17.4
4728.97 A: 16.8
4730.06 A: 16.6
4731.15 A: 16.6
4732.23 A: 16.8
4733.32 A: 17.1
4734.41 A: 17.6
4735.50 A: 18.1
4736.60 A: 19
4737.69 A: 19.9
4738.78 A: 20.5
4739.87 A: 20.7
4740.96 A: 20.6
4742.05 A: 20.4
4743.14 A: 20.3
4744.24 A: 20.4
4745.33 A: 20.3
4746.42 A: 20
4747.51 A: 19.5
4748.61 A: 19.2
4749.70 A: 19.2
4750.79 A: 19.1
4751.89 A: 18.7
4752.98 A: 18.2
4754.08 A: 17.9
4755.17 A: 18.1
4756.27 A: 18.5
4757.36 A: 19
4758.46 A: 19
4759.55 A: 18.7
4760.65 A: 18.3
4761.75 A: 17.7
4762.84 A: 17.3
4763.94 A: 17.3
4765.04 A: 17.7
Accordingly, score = 4738.78 A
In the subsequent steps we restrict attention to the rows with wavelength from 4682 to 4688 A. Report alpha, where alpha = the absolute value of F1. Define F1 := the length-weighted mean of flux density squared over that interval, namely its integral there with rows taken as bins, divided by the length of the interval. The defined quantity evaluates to 347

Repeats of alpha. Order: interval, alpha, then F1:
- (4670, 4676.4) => 343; 343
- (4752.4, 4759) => 341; 341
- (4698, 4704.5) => 303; 303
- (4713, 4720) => 314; 314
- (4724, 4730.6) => 323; 323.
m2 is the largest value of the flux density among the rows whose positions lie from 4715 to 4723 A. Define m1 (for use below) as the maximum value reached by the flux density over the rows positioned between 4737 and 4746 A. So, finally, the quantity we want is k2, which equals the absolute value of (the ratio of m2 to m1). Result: 0.95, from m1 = 20.7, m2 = 19.6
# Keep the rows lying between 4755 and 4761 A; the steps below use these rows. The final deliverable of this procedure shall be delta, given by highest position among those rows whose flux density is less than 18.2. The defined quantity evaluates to 4755.17 A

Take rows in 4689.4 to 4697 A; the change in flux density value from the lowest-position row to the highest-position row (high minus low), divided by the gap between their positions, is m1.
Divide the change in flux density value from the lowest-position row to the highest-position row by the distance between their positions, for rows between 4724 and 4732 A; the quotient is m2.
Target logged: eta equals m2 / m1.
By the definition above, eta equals -2.1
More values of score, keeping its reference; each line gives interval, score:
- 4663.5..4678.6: 4672.68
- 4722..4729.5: 4723.53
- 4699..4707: 4699.66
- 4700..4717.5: 4711.58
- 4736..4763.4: 4739.87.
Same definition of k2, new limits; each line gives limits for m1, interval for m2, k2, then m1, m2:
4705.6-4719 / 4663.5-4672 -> 1.03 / 18.3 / 18.9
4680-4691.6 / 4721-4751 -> 1.10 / 18.9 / 20.7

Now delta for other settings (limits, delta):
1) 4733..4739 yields 4735.50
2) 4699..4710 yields 4709.41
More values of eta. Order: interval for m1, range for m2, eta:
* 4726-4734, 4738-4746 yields 0.2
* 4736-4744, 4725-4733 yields -1.7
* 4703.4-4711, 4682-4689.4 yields -0.4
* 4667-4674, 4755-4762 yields -0.2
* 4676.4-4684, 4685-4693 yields -2.2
